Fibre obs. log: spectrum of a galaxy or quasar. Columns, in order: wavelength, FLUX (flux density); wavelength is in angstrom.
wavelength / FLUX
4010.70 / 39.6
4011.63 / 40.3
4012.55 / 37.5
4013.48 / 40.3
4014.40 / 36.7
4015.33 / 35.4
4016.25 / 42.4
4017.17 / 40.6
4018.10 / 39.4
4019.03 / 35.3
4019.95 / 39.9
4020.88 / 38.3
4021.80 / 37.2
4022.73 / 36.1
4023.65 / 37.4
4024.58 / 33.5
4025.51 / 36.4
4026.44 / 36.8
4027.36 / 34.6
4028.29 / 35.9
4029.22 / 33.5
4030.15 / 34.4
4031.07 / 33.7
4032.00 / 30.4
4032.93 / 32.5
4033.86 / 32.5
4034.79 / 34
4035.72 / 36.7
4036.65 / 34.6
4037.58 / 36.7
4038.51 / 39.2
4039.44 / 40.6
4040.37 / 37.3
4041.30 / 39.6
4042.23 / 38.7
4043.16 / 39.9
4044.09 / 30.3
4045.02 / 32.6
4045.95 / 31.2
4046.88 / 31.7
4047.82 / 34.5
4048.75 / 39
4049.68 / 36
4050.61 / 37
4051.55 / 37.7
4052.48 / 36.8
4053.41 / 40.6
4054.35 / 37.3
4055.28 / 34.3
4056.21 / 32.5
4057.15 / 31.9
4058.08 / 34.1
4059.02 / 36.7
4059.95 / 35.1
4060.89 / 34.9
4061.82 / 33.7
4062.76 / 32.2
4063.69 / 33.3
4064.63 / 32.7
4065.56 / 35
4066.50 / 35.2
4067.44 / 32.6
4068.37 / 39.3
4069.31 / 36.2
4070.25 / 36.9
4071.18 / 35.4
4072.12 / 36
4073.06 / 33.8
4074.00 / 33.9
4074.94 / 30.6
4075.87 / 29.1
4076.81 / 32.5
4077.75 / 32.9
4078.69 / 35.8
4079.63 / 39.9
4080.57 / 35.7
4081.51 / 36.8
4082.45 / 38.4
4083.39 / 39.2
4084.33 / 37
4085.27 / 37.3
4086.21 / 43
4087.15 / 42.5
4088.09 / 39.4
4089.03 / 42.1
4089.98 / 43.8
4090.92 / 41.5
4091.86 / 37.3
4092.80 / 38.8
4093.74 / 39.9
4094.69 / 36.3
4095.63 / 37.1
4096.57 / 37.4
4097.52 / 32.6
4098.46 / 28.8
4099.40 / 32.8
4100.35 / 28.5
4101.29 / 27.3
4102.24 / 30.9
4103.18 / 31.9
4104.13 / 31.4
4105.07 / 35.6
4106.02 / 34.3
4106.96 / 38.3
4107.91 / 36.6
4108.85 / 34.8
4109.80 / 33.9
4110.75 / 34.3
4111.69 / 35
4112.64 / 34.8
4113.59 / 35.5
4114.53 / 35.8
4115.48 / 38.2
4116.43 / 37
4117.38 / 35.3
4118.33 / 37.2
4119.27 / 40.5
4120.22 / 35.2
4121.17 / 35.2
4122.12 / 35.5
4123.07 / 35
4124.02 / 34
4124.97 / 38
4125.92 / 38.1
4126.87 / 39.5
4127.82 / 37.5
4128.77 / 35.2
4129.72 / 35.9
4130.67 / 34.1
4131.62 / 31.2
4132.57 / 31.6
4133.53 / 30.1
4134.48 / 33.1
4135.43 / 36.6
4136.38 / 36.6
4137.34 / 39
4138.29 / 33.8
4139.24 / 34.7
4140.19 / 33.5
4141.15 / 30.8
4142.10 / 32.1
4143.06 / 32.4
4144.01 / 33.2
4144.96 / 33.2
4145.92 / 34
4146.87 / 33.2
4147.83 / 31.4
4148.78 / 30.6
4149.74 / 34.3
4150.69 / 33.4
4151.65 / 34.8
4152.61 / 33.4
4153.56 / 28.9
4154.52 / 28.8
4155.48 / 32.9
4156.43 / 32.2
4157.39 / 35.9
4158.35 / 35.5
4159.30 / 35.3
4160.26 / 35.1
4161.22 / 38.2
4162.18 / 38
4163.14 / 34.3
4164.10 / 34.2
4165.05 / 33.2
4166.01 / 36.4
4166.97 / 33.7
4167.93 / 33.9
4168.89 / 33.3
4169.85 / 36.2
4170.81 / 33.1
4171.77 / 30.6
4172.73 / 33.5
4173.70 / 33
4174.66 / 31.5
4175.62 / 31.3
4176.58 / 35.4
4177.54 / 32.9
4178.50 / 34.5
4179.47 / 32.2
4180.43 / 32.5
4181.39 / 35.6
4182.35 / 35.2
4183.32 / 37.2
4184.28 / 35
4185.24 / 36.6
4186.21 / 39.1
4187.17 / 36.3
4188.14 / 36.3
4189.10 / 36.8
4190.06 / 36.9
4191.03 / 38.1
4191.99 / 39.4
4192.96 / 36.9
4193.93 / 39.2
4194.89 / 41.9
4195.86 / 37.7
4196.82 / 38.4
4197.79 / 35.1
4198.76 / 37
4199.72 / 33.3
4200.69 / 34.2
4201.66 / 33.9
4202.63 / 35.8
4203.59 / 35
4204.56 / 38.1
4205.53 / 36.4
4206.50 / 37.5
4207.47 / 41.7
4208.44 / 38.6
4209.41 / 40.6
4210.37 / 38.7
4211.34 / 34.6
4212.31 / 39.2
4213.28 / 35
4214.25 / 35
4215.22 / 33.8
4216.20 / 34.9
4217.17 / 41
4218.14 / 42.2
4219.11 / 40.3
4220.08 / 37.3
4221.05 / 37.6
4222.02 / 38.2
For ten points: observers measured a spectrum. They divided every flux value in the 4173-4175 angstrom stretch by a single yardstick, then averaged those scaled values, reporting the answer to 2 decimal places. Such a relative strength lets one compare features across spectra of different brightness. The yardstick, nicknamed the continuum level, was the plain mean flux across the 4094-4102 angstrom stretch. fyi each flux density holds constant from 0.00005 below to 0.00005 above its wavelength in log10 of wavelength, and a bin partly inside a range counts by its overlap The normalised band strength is 0.99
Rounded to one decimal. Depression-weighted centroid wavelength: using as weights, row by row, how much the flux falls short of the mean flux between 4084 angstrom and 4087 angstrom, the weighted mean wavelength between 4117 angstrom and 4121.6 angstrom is 4119.4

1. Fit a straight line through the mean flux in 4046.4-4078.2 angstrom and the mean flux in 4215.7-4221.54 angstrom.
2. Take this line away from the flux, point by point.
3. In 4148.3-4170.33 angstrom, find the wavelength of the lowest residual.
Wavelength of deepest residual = 4154.52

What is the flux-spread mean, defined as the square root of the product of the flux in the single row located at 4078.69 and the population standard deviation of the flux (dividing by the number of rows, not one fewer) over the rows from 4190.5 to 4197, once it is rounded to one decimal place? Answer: 7.3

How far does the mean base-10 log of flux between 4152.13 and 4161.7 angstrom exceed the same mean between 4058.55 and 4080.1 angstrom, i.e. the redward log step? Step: -0.012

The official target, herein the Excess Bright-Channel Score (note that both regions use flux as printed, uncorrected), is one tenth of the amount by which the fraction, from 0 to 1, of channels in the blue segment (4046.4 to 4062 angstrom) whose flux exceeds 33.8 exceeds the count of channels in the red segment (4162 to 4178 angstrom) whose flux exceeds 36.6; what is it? -0.02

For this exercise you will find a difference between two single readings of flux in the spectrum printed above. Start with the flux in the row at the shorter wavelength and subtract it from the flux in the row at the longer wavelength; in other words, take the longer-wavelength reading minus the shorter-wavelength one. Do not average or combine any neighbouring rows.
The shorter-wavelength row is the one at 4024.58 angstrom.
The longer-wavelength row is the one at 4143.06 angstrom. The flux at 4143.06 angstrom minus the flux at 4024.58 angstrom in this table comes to -1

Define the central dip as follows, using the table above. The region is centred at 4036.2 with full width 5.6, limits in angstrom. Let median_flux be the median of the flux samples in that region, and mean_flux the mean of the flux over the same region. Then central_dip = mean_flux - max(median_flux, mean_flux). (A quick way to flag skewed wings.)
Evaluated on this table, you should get 0.0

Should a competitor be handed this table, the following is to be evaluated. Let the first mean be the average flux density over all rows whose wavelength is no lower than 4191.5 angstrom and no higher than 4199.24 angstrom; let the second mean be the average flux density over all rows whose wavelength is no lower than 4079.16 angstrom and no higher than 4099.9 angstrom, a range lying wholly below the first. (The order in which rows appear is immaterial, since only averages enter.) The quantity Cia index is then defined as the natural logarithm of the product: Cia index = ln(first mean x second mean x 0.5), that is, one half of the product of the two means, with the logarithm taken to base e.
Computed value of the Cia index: 6.59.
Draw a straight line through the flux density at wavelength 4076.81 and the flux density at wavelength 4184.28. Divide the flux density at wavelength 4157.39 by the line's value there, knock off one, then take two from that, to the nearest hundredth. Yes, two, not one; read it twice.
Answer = -1.96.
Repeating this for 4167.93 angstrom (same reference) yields -2.02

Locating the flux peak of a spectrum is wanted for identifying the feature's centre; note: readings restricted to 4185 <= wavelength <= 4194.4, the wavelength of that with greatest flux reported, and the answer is 4191.99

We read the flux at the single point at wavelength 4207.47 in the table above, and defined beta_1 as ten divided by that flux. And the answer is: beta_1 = 0.240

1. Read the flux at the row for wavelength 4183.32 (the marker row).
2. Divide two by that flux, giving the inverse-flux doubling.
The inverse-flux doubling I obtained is 0.0538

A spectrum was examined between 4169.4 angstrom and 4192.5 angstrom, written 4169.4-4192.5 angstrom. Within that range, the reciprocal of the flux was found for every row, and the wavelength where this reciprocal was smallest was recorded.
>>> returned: 4191.99 angstrom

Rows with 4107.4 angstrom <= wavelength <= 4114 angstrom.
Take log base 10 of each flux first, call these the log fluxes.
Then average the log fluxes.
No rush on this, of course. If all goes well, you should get 1.54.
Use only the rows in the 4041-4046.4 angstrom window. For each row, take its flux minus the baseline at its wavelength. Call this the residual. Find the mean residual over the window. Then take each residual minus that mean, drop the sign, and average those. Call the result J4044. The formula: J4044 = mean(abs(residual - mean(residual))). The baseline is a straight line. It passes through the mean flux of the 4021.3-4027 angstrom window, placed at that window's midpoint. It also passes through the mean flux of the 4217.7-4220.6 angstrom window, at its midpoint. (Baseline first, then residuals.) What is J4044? 4.0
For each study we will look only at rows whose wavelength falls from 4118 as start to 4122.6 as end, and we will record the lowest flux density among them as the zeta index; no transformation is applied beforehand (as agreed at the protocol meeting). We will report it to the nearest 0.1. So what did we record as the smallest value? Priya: 35.2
